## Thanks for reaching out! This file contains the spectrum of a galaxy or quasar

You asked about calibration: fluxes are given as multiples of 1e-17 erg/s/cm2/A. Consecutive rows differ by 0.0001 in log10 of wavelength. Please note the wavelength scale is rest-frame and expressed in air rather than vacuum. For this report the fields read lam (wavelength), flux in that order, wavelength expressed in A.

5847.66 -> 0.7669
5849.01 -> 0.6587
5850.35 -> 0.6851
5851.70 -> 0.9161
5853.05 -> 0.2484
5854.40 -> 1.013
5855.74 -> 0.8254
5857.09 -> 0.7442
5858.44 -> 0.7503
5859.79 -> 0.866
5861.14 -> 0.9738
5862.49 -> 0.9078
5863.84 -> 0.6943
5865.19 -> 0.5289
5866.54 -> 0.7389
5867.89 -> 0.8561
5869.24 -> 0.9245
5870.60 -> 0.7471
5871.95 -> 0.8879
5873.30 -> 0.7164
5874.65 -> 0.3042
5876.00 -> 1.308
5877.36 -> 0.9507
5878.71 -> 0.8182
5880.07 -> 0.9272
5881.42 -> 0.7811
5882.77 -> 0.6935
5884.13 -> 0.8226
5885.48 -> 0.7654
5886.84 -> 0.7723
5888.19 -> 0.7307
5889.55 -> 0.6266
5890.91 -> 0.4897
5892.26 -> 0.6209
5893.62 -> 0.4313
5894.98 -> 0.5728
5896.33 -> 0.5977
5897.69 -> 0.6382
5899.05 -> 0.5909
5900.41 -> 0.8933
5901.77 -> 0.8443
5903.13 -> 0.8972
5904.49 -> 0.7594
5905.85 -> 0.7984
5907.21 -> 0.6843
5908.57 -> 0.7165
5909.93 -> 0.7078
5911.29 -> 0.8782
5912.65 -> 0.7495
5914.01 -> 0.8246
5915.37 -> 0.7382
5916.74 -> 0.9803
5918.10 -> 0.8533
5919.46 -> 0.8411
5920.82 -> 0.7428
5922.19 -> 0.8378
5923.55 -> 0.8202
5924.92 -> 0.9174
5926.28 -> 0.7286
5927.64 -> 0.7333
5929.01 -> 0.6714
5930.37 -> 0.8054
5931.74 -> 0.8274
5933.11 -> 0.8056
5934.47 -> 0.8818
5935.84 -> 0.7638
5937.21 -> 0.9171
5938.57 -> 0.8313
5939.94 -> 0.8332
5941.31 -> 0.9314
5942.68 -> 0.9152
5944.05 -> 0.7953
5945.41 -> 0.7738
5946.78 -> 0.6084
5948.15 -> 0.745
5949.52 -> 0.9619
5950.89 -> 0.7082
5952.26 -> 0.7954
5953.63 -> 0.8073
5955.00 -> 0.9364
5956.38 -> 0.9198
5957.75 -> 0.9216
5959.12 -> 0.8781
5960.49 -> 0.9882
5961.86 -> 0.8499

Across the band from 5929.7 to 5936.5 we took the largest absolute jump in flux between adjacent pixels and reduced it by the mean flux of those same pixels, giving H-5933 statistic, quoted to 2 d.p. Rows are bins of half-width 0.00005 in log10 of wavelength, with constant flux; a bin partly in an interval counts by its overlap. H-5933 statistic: -0.70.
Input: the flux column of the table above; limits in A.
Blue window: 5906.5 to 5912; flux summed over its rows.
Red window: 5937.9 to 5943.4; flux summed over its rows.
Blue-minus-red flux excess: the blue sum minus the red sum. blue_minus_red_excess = -0.5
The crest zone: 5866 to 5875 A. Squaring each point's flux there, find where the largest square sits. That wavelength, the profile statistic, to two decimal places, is 5869.24 A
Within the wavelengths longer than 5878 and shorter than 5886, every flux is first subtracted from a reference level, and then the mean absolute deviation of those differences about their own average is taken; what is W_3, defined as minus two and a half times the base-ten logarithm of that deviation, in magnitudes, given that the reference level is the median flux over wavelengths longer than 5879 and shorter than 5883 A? 3.2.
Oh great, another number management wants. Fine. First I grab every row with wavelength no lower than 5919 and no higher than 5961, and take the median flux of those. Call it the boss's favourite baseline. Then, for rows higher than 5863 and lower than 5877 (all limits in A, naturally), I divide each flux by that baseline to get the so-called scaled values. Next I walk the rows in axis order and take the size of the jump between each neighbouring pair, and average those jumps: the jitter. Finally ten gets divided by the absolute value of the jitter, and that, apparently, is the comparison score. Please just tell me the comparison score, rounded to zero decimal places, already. 30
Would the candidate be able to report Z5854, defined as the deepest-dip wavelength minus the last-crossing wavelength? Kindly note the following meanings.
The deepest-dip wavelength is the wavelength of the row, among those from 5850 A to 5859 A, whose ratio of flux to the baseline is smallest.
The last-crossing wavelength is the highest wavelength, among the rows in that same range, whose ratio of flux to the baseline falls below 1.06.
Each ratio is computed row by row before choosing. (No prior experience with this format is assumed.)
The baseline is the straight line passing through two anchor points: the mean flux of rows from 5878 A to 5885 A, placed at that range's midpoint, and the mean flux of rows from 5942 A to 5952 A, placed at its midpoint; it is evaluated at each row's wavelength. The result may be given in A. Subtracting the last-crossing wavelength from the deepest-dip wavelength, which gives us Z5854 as -5.4 A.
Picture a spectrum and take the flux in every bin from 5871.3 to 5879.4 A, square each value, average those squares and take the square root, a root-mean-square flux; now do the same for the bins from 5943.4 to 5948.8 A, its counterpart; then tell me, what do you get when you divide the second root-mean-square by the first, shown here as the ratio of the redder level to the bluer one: 0.83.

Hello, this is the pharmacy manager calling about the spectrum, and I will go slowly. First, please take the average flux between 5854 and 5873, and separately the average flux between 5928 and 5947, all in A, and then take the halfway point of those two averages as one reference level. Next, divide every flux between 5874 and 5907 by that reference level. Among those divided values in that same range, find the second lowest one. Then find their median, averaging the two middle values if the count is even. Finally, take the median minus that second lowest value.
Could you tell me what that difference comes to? 0.41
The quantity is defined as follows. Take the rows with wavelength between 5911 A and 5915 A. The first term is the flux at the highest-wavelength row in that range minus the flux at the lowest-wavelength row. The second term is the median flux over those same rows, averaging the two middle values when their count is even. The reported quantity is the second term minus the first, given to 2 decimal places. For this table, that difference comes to 0.88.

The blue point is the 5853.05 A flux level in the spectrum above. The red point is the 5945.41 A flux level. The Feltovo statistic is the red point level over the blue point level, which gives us 3.12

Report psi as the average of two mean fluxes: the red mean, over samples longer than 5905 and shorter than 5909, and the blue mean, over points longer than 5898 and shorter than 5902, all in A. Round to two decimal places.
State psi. 0.75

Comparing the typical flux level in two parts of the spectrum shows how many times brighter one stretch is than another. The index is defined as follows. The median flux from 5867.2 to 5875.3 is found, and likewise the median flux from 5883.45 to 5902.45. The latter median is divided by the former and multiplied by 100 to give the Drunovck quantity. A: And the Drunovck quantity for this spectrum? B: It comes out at 79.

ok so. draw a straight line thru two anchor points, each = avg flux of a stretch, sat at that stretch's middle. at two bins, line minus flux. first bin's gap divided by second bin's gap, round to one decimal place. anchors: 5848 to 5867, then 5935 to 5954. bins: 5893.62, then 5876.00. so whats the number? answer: -0.6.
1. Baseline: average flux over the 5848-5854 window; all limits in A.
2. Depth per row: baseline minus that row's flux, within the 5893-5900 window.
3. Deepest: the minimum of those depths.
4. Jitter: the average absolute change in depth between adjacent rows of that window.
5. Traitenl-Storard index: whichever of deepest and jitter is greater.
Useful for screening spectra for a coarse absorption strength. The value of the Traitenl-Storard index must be 0.06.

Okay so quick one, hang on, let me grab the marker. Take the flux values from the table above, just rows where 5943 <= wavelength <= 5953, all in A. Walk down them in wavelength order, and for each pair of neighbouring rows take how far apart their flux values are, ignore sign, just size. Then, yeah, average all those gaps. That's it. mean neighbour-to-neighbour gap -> 0.15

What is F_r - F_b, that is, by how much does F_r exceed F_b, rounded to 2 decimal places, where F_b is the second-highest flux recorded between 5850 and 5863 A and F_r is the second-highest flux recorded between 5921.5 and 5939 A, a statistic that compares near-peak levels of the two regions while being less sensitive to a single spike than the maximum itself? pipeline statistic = -0.06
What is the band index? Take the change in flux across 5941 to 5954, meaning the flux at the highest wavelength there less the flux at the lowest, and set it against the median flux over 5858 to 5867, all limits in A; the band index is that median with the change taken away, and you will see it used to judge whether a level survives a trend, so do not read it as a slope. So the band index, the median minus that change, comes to 0.87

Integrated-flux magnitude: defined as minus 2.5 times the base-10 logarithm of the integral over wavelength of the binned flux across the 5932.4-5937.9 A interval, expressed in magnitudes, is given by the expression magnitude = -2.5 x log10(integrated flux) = -1.66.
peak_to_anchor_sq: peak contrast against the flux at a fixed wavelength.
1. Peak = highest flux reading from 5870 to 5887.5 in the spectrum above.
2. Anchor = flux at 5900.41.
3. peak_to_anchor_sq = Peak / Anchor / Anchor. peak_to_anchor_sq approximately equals 1.6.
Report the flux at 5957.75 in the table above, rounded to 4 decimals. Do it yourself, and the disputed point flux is 0.9216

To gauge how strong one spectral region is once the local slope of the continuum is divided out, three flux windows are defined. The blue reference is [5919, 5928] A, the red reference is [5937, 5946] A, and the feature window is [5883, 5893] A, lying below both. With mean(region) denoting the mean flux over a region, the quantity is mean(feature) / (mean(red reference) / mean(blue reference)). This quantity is 0.65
